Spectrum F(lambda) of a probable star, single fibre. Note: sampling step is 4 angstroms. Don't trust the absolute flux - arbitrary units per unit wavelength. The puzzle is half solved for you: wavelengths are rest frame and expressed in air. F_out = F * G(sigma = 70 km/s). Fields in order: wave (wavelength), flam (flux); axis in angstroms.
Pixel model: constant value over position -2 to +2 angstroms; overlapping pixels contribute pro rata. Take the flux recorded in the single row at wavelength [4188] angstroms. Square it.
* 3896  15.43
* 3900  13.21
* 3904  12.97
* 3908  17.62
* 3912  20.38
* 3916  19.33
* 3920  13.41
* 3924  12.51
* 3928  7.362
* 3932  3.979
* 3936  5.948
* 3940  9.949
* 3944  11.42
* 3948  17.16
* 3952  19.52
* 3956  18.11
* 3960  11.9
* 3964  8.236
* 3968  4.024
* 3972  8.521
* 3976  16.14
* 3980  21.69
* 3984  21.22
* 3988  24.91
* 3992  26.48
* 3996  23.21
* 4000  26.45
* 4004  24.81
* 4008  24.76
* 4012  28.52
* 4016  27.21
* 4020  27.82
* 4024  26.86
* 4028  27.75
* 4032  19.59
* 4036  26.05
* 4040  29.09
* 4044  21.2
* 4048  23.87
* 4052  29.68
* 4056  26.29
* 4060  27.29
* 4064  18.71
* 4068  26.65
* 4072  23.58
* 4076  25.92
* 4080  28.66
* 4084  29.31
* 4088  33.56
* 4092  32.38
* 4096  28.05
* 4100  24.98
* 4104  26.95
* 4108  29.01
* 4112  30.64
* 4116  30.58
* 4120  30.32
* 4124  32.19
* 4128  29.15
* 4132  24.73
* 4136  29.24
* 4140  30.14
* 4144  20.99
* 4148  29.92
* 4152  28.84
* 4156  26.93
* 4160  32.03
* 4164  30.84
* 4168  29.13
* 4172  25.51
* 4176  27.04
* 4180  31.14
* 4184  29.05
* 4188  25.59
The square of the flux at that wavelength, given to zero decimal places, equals 655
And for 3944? 130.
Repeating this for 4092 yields 1048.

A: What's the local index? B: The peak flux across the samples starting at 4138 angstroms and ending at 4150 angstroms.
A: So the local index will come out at 30.14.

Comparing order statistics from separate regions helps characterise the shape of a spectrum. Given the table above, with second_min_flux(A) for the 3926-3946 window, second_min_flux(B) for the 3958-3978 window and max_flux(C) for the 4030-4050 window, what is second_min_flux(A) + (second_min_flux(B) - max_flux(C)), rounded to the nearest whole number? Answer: -15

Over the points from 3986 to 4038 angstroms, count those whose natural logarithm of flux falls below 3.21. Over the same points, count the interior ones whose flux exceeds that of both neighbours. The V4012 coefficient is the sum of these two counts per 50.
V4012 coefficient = 0.16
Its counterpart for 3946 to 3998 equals 0.28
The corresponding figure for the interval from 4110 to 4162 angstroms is 0.10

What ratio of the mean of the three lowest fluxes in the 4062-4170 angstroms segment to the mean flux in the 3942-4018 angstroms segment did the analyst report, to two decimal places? 1.10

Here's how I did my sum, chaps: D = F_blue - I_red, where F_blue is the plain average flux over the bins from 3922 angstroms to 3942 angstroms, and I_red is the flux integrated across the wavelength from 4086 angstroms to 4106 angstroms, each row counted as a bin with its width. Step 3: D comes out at -576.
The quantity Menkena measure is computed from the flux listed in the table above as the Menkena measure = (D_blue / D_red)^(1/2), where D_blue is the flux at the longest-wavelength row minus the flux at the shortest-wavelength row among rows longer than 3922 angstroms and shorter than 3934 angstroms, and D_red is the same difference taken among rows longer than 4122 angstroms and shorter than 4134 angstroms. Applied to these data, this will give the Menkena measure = 1.1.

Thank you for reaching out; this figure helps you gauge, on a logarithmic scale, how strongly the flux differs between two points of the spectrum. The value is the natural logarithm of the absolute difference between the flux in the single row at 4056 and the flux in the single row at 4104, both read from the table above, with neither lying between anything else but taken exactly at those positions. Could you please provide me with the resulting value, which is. -0.4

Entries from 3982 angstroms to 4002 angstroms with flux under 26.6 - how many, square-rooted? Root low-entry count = 2.24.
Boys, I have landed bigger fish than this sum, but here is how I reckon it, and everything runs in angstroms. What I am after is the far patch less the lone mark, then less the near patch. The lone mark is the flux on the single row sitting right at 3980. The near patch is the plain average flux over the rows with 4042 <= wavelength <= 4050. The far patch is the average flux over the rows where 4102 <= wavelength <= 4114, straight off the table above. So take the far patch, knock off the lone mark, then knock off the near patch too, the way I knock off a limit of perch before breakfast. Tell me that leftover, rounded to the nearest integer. -15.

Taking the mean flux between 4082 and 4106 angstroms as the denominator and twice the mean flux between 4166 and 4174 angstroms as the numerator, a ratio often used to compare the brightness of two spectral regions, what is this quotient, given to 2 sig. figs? 1.9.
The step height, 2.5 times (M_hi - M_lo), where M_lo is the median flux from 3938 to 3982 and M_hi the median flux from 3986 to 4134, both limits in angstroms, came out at 38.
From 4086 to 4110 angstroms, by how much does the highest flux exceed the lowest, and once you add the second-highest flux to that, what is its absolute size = 41.0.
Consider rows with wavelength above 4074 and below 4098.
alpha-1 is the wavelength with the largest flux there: 4088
